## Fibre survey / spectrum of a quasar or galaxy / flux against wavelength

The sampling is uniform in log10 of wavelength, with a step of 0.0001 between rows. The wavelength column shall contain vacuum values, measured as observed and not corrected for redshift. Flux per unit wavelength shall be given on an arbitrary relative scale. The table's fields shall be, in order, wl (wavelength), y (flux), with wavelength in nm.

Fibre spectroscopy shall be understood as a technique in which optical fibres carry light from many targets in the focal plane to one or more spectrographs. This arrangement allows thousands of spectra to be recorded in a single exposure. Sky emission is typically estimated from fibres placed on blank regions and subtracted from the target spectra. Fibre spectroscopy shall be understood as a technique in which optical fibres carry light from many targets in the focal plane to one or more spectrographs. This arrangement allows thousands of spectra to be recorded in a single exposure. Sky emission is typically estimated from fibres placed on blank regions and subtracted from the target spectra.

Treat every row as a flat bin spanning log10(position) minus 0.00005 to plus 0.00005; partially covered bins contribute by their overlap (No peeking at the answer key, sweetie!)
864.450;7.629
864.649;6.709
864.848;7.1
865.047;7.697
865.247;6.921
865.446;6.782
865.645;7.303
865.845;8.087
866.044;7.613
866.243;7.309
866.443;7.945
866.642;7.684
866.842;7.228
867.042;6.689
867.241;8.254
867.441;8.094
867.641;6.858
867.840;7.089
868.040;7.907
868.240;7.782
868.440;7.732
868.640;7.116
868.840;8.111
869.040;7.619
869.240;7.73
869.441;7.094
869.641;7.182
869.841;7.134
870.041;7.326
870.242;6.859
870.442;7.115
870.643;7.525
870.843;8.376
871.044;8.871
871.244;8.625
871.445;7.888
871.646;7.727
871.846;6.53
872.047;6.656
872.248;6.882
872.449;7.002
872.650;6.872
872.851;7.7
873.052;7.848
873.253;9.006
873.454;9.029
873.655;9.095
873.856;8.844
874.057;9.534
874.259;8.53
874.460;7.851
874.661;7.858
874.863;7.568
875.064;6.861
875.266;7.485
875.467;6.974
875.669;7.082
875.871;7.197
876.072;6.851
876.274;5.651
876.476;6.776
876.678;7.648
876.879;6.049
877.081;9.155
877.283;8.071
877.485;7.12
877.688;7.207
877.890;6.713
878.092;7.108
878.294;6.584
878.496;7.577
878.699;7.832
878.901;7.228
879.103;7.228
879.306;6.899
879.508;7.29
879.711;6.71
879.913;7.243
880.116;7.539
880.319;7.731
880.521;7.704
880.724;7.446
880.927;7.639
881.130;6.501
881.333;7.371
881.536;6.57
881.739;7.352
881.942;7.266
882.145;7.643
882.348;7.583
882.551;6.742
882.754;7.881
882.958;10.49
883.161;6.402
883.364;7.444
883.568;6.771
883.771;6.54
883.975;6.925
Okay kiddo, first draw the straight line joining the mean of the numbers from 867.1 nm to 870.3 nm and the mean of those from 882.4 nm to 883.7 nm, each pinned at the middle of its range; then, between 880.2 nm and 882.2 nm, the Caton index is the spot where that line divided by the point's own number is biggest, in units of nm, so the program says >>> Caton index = 881.130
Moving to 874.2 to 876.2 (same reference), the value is 876.072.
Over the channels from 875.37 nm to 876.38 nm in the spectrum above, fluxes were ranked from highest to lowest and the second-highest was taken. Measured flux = 7.082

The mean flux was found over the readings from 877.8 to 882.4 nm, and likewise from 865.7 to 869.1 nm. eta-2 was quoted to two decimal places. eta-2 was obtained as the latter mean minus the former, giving 0.34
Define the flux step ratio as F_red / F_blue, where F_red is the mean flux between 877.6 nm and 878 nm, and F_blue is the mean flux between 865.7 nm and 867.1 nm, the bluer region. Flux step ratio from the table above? 0.93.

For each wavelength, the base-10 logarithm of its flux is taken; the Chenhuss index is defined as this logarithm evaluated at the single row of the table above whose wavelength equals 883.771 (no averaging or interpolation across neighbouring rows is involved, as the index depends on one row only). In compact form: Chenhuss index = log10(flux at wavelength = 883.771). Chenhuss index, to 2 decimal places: 0.82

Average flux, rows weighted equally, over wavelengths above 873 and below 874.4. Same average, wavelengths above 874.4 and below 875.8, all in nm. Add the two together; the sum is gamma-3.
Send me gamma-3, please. 16.2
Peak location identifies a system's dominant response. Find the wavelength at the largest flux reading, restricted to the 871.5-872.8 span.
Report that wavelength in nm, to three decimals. 871.646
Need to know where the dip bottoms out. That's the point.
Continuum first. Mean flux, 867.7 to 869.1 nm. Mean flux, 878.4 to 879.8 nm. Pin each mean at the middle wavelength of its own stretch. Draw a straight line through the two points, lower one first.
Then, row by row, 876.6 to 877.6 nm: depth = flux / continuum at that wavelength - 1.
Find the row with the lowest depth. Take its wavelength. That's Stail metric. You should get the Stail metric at 876.879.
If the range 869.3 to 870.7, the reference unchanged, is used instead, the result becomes 870.242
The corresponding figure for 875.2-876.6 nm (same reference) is 876.274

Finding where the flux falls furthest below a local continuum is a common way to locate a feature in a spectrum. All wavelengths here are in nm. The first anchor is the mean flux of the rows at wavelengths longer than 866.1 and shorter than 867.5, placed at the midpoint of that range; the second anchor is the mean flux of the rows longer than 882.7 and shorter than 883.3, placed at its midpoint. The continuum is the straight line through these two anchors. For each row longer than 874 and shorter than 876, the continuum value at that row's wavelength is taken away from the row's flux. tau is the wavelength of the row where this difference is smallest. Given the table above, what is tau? 875.064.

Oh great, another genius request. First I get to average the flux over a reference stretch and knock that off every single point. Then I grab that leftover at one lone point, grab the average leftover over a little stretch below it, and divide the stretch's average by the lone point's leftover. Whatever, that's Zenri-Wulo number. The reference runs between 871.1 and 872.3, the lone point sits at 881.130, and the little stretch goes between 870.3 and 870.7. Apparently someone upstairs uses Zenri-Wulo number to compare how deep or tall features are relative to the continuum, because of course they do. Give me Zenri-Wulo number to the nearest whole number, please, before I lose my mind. 0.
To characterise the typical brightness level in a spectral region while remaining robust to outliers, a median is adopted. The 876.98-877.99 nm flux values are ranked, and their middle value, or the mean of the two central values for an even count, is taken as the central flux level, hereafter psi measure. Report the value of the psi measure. 7.21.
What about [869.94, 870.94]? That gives 7.33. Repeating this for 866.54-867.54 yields 7.68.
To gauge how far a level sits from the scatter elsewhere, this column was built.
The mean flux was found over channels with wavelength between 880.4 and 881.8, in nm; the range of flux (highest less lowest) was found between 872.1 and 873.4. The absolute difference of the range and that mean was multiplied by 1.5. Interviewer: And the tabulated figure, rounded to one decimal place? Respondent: 7.6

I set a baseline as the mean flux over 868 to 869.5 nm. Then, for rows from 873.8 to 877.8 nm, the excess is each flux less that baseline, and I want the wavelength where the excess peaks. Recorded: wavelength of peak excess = 874.057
